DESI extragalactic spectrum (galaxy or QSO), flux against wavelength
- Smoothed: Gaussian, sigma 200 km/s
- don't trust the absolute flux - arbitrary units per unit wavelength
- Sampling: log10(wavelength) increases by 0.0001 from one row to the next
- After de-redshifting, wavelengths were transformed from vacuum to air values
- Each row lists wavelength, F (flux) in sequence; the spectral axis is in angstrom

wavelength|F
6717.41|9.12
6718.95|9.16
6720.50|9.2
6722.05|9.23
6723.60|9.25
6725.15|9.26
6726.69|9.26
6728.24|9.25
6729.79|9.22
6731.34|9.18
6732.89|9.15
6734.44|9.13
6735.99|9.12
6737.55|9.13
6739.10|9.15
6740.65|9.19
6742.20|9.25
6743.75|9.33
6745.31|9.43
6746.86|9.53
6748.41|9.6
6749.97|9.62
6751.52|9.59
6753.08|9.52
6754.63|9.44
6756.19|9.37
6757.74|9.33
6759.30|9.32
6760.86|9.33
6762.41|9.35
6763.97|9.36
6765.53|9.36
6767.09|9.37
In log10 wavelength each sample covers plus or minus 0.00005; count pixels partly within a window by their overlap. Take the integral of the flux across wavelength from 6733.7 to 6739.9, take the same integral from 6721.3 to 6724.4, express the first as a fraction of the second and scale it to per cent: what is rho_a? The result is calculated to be 198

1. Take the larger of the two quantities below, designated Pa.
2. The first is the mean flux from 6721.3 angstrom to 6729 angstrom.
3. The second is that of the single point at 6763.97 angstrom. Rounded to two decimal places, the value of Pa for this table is 9.36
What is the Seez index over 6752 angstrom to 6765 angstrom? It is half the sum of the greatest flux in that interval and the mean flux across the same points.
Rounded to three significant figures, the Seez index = 9.45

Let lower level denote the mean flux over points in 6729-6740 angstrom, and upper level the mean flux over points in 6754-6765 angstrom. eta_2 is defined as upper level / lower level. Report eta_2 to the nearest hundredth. 1.02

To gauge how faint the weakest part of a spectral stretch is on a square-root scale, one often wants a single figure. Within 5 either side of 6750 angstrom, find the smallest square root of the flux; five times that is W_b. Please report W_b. 15.4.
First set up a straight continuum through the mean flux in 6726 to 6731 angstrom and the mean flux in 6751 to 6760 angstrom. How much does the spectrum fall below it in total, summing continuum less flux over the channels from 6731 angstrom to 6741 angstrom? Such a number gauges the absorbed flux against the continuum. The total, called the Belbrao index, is 1.0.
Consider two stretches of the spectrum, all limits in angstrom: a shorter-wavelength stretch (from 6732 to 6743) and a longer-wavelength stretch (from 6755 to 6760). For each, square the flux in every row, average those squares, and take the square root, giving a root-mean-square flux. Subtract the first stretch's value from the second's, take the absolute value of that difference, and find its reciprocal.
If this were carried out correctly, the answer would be 5.6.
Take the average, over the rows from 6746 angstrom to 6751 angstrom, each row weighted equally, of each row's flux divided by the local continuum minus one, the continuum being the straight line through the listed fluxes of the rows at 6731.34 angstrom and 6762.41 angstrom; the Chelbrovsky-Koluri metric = 0.033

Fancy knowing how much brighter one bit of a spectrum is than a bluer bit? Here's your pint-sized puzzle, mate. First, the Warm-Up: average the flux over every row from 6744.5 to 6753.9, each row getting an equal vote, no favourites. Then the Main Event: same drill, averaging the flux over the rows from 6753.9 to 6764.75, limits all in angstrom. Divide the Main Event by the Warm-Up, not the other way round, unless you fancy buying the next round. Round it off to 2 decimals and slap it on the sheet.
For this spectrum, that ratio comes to 0.98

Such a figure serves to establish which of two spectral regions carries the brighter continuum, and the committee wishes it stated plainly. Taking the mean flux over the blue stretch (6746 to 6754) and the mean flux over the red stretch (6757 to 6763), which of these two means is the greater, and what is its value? 9.57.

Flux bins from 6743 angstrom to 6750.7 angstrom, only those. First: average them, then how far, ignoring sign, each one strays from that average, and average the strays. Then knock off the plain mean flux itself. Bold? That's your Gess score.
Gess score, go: -9.40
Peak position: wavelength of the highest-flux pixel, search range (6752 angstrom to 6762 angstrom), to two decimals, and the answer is 6753.08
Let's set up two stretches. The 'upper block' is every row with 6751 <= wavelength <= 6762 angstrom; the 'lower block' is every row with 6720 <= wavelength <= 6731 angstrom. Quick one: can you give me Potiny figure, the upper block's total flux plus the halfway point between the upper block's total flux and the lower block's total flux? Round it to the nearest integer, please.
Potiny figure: 131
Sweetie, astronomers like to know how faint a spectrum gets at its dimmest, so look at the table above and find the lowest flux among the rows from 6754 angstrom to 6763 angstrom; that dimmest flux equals 9.32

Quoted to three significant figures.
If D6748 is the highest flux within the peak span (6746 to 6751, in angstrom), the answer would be 9.62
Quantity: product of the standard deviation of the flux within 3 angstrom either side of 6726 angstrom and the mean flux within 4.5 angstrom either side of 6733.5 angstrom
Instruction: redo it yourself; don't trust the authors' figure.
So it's 0.05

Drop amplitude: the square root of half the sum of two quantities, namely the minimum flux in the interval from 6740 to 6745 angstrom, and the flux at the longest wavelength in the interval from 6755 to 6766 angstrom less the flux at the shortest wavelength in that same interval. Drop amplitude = 2.14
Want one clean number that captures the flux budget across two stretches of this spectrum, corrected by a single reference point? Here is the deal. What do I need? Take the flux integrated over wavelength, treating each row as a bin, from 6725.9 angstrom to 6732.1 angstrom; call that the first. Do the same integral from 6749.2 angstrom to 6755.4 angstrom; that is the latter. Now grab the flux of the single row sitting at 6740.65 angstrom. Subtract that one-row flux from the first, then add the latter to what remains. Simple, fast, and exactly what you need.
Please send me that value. 107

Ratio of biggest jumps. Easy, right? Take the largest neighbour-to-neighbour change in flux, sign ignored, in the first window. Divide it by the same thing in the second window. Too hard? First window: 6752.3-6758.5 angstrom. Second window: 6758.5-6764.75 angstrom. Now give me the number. 4.0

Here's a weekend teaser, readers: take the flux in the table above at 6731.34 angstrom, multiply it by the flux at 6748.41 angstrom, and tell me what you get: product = 88.1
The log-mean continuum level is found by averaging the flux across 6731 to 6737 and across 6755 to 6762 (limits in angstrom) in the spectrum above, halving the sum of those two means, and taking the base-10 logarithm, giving 0.966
